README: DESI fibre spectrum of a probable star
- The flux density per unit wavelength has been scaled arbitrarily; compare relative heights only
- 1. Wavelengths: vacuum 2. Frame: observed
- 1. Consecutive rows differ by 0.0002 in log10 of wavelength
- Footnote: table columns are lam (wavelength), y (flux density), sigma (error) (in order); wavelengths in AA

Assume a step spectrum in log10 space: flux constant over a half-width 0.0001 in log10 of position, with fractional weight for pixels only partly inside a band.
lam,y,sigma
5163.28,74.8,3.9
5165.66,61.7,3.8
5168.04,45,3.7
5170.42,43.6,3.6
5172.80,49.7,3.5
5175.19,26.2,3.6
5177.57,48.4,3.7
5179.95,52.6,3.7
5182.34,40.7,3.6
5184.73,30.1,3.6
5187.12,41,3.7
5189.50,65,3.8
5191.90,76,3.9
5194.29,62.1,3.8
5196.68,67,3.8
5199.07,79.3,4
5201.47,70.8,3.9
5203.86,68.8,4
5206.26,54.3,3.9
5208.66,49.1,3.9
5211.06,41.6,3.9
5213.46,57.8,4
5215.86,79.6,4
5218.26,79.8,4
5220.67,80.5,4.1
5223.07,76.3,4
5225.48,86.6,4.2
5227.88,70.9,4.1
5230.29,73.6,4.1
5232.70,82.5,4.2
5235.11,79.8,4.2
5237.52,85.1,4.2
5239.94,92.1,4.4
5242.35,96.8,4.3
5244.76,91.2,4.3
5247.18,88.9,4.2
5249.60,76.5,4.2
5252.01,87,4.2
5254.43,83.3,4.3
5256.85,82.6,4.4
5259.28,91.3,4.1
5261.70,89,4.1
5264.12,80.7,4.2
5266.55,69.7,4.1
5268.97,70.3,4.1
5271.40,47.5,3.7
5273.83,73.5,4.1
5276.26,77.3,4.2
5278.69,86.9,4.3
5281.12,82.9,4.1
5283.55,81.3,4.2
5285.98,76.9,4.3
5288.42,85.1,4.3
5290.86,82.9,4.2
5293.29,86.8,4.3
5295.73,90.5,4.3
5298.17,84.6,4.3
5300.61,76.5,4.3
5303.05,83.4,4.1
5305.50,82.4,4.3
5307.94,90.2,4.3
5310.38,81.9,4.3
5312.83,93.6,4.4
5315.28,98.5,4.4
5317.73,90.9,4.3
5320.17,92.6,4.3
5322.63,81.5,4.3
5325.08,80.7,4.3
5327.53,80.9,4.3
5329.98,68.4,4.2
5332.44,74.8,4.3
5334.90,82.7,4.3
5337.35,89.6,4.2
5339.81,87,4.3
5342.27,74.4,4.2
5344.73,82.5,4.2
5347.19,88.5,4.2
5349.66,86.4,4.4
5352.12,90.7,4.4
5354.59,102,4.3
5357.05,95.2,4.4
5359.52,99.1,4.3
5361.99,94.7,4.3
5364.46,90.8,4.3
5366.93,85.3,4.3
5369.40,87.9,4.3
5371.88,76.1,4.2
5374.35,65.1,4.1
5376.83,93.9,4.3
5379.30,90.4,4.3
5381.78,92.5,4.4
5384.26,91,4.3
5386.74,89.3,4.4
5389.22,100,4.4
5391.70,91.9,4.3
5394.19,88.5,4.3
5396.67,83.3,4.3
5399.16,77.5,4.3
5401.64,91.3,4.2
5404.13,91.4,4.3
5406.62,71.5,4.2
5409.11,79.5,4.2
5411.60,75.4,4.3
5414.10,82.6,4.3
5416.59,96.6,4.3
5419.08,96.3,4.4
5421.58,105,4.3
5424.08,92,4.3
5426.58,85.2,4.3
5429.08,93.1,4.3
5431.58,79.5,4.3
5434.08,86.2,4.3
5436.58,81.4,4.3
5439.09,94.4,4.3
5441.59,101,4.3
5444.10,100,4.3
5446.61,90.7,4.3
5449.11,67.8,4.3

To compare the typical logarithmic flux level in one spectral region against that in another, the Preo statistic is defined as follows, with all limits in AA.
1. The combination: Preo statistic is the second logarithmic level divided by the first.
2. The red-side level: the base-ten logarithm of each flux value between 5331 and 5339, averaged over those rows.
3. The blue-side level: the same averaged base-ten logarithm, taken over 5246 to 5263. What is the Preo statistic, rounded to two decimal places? 1.01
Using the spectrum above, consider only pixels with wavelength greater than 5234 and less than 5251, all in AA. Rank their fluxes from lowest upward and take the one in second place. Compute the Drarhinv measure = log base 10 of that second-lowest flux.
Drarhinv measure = 1.9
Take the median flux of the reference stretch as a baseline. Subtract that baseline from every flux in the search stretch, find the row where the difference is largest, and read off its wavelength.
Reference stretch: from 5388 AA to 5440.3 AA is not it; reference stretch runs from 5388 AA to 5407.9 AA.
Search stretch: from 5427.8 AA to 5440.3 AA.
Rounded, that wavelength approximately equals 5439.09 AA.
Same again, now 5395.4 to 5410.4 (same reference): 5404.13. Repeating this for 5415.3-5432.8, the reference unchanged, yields 5421.58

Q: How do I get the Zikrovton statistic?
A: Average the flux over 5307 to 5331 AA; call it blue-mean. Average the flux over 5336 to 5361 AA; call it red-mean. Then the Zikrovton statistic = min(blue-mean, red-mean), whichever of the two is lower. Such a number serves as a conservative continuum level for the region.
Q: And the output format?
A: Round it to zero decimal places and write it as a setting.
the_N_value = 86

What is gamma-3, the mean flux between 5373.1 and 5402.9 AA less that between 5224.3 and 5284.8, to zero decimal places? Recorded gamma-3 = 7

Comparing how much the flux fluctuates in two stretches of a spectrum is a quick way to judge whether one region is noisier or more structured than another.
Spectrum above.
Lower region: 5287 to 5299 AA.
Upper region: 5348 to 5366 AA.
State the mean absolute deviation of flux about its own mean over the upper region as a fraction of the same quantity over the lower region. 1.9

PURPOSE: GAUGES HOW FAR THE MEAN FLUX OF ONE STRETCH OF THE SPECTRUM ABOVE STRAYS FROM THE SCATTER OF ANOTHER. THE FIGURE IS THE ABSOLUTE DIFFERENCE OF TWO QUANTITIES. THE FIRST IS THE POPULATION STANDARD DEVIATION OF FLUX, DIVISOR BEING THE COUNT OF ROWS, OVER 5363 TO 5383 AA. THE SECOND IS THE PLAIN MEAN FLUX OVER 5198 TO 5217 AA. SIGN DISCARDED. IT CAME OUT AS 53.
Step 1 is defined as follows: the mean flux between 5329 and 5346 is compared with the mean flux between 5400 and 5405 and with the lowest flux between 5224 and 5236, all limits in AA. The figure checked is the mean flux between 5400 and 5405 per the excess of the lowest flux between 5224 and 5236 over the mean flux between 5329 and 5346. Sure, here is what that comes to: -10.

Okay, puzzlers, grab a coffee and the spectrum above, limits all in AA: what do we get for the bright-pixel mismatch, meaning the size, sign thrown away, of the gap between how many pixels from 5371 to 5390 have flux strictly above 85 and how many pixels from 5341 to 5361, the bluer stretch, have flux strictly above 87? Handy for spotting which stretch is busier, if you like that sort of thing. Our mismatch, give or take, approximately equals 1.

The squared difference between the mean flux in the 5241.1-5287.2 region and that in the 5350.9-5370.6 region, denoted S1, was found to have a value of 156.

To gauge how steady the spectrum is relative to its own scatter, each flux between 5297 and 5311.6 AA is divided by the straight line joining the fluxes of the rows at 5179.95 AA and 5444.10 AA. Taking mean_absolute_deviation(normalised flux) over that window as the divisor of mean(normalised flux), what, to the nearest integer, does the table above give 26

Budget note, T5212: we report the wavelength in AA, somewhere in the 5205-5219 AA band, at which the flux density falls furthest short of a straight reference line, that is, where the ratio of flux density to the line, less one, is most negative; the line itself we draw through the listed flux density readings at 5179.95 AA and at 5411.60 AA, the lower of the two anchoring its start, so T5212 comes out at 5211.06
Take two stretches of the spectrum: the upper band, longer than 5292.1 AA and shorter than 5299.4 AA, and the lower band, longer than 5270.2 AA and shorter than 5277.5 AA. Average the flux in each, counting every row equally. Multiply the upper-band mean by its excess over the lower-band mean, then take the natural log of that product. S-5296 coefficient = 7.5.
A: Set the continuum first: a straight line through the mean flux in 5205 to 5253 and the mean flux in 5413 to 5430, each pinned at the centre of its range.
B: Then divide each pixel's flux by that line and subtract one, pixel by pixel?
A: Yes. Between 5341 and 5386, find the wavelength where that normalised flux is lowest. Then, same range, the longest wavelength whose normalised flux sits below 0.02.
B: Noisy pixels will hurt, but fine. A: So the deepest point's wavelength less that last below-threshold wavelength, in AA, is -9.9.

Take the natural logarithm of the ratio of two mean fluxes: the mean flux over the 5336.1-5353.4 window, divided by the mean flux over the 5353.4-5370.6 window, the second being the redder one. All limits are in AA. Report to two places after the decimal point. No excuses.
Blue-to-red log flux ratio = -0.09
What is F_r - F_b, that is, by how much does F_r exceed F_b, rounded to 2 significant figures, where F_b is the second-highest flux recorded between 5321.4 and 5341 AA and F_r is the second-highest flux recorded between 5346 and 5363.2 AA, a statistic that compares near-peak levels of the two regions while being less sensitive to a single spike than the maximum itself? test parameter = 12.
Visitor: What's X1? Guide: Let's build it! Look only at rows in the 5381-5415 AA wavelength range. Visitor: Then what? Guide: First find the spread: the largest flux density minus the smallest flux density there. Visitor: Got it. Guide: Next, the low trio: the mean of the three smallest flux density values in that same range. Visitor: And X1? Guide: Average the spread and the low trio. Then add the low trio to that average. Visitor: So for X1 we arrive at 126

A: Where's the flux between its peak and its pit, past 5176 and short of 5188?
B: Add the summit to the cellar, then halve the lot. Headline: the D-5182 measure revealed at 41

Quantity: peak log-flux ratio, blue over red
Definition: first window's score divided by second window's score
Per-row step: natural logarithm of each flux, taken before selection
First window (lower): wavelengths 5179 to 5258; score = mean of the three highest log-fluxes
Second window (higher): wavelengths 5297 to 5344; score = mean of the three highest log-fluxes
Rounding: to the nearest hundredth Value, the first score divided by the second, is 1.00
